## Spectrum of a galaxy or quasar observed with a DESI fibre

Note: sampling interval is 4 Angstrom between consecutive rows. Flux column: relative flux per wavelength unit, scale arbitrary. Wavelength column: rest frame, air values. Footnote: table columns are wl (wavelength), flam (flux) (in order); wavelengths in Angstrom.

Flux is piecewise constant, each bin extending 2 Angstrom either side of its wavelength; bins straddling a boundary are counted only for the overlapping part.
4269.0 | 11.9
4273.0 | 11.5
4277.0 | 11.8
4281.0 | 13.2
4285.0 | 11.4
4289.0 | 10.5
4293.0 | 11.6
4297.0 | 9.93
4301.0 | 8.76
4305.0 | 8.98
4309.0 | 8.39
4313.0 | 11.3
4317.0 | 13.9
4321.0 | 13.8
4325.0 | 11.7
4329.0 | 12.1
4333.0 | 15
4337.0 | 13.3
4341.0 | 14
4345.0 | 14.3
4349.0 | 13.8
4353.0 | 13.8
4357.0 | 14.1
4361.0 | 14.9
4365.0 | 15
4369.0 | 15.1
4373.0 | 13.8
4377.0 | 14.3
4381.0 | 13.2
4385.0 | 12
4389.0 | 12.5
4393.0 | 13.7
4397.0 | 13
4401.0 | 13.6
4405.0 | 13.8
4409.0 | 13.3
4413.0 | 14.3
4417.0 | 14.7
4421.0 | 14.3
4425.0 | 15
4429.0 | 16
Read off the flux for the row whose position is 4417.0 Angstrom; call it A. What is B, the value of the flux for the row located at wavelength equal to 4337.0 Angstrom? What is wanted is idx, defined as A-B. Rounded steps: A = 14.7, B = 13.3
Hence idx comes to 1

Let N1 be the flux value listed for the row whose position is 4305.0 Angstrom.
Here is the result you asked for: 8.98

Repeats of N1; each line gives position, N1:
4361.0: 14.9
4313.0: 11.3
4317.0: 13.9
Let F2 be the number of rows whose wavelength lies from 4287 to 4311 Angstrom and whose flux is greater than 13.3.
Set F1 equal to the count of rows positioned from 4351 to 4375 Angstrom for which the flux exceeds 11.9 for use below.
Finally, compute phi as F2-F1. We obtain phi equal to -6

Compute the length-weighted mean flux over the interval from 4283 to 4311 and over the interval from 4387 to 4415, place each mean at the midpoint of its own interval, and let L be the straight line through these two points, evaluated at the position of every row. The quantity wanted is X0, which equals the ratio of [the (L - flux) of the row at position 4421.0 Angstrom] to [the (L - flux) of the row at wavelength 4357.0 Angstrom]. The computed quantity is 0.08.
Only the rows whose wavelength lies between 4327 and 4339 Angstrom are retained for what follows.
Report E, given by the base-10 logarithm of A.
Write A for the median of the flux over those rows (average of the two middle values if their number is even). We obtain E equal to 1.12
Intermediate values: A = 13.3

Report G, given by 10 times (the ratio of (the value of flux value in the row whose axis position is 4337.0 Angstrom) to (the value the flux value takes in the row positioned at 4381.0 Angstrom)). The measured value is 10.1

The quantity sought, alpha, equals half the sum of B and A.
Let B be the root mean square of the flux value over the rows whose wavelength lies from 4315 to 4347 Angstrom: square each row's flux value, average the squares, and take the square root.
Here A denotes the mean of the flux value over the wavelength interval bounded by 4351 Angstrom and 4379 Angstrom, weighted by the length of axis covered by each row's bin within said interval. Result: 14.0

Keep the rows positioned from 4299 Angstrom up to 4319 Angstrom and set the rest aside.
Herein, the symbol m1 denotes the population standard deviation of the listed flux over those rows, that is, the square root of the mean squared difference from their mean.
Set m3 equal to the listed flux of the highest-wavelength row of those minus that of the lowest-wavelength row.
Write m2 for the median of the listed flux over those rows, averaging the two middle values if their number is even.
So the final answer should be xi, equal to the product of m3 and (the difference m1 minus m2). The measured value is -35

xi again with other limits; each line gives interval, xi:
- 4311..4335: -43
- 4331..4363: 1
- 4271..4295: -1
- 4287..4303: 16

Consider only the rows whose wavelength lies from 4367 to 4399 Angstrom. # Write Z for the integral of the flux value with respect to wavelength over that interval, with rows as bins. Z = 430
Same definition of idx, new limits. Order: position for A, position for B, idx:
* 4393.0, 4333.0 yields -1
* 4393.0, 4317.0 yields 0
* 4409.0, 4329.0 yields 1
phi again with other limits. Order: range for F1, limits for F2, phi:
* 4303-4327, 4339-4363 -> 4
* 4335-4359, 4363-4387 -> -2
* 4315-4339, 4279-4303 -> -5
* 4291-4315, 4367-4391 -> 3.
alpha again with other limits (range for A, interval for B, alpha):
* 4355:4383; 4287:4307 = 12.2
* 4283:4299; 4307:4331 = 11.4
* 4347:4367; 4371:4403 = 13.8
